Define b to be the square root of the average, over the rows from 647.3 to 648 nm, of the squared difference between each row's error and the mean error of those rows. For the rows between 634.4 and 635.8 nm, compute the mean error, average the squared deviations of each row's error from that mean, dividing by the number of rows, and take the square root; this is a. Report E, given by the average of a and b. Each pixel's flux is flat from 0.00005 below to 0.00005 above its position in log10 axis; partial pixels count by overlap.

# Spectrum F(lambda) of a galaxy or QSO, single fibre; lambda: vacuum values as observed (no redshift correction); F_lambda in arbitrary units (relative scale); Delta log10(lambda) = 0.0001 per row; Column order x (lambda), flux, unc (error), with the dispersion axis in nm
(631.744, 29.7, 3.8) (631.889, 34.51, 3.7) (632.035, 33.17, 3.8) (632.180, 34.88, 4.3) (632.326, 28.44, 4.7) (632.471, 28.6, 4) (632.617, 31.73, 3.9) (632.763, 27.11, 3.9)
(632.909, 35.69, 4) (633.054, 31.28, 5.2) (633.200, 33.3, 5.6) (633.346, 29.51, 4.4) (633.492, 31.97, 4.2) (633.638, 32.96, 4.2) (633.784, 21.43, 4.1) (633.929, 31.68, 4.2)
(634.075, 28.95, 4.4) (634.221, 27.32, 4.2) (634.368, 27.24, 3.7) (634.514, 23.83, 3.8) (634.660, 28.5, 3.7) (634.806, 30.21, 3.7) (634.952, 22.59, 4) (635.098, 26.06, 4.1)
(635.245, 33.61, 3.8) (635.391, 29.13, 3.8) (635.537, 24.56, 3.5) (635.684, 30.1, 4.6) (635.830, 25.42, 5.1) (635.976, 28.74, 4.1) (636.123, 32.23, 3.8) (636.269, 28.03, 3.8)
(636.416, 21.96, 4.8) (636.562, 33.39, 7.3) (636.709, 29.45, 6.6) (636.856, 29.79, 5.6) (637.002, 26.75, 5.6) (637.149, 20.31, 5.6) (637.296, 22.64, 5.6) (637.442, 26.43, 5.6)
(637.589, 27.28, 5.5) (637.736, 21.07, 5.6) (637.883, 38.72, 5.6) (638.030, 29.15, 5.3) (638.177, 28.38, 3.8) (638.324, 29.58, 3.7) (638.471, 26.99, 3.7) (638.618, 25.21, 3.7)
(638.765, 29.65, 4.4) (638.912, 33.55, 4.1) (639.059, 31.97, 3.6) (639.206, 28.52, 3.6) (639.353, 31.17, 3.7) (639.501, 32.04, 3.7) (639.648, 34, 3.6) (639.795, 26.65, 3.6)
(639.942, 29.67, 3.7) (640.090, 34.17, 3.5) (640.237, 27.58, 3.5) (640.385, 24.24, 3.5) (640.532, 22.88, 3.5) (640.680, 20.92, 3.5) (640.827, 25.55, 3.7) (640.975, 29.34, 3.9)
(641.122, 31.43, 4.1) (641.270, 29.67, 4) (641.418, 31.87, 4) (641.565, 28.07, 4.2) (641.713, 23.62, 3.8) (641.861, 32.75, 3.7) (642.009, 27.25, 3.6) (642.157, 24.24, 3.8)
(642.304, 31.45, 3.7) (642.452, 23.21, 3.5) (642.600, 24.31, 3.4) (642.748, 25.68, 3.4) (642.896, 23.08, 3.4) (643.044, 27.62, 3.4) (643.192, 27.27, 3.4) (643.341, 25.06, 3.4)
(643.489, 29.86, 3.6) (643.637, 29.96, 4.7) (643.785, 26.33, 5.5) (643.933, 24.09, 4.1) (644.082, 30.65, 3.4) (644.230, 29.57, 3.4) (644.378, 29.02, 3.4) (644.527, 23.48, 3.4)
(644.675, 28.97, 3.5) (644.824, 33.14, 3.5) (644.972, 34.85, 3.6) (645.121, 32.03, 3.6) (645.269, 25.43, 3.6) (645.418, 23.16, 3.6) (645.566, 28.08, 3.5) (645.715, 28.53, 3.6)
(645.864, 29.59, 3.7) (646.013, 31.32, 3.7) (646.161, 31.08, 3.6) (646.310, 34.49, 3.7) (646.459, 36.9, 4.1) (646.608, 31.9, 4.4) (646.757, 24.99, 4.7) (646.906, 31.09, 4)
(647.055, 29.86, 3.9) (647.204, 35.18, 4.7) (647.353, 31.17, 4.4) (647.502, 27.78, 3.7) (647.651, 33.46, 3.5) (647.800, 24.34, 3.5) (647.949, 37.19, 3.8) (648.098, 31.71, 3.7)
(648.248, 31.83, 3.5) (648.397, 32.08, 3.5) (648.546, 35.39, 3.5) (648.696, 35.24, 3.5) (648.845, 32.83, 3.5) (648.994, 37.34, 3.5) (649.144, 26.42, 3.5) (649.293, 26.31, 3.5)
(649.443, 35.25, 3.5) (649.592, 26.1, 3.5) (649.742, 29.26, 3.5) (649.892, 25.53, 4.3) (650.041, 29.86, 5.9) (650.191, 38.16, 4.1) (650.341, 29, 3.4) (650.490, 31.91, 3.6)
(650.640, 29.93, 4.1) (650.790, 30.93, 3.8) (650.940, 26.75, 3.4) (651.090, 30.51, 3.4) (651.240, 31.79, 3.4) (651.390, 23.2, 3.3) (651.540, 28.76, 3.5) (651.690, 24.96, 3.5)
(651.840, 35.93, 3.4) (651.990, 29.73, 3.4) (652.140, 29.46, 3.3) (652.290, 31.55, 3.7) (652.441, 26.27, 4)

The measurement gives 0.32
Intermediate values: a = 0.300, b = 0.33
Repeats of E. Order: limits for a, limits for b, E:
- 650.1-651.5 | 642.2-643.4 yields 0.20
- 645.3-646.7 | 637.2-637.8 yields 0.16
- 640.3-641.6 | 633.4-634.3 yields 0.18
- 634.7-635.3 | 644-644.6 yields 0.08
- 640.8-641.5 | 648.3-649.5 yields 0.07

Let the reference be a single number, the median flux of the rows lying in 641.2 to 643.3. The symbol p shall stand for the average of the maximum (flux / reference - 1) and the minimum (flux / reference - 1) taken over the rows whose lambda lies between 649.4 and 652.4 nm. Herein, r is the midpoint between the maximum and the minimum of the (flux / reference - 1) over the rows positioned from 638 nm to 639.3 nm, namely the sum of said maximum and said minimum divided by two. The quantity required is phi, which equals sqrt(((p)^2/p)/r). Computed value 1.3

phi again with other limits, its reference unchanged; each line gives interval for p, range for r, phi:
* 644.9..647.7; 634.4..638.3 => 1.1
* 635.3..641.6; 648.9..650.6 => 0.7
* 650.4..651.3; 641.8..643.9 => 1.8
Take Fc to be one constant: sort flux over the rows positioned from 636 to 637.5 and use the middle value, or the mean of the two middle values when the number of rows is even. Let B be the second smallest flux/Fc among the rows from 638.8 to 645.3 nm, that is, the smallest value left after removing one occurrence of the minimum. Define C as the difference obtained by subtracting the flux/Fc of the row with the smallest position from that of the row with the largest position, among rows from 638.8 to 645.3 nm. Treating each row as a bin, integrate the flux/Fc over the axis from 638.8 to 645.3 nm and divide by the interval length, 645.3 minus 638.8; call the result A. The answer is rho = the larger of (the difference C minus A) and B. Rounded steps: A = 1.04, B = 0.84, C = -0.3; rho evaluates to 0.84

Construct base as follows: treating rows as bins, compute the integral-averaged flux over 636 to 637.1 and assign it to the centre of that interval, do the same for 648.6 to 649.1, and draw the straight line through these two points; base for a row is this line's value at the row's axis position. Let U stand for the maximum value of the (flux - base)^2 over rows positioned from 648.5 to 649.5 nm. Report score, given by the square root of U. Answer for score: 8.5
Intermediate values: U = 72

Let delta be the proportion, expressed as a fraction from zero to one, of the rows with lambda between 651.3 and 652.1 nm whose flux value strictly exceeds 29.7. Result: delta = 0.4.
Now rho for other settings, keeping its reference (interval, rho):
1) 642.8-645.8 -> 0.85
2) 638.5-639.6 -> 1.04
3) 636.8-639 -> 0.77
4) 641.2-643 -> 0.85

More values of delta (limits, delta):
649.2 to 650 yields 0.2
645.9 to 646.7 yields 1.0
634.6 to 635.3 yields 0.4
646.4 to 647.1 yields 0.8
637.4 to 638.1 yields 0.2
